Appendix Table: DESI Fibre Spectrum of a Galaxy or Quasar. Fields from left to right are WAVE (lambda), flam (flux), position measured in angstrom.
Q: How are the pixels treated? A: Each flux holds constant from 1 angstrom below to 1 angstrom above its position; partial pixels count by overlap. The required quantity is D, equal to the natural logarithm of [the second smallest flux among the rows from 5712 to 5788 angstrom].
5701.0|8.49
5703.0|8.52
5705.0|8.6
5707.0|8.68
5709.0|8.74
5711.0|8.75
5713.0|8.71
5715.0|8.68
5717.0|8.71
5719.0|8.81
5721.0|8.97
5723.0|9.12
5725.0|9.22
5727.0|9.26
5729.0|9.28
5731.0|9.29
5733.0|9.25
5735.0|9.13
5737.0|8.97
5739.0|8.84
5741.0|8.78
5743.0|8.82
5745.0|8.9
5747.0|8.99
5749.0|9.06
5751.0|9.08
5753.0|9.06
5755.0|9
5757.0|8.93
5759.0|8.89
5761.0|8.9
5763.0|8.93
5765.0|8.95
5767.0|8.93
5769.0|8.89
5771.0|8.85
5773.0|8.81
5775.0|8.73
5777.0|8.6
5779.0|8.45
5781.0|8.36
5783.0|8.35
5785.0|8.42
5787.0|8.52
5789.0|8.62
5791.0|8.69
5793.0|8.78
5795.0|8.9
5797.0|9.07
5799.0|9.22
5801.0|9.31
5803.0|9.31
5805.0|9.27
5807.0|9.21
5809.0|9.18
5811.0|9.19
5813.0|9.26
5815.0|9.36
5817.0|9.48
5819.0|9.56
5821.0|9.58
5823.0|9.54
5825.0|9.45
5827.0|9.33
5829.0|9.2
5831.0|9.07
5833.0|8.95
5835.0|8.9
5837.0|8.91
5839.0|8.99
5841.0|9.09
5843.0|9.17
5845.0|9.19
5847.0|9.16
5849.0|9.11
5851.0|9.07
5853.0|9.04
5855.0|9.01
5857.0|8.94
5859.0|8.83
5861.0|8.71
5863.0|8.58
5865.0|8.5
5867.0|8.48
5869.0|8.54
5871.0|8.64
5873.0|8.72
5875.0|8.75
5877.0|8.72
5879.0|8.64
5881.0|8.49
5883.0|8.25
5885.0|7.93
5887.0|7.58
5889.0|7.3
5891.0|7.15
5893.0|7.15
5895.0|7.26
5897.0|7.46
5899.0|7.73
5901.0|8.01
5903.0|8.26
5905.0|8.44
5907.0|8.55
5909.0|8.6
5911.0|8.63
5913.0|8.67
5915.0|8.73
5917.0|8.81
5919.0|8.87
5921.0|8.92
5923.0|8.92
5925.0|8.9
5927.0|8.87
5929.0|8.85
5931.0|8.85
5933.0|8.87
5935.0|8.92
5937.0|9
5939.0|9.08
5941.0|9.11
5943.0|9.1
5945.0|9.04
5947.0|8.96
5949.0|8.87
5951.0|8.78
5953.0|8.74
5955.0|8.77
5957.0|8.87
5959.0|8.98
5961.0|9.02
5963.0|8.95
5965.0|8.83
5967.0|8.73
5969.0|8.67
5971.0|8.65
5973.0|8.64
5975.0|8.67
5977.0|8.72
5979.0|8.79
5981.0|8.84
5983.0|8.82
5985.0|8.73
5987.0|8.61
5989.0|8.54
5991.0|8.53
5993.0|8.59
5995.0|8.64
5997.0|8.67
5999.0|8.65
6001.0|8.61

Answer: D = 2.123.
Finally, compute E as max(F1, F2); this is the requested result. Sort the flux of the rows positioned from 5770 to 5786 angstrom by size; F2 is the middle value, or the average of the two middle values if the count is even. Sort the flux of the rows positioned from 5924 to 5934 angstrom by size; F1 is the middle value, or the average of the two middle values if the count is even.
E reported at 8.87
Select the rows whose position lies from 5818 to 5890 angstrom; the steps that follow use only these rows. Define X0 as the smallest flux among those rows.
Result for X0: 7.3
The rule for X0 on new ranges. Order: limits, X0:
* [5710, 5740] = 8.68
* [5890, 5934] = 7.15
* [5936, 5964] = 8.74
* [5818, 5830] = 9.2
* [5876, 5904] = 7.15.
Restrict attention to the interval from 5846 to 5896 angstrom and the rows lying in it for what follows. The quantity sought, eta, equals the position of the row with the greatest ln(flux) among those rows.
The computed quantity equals 5847.0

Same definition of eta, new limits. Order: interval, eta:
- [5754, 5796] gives 5755.0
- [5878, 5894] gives 5879.0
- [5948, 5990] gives 5961.0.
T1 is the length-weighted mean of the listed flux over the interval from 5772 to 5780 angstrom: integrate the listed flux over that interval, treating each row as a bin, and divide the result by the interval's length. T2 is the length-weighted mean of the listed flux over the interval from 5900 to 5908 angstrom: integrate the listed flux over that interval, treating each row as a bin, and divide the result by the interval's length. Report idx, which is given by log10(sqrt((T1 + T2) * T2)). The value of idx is 1.07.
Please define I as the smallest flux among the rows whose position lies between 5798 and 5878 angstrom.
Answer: 8.48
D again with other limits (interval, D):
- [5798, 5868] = 2.140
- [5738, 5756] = 2.177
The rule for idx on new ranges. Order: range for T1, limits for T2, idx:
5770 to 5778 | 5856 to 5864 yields 1.09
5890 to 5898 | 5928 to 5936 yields 1.08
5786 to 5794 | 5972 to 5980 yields 1.09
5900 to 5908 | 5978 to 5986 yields 1.09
